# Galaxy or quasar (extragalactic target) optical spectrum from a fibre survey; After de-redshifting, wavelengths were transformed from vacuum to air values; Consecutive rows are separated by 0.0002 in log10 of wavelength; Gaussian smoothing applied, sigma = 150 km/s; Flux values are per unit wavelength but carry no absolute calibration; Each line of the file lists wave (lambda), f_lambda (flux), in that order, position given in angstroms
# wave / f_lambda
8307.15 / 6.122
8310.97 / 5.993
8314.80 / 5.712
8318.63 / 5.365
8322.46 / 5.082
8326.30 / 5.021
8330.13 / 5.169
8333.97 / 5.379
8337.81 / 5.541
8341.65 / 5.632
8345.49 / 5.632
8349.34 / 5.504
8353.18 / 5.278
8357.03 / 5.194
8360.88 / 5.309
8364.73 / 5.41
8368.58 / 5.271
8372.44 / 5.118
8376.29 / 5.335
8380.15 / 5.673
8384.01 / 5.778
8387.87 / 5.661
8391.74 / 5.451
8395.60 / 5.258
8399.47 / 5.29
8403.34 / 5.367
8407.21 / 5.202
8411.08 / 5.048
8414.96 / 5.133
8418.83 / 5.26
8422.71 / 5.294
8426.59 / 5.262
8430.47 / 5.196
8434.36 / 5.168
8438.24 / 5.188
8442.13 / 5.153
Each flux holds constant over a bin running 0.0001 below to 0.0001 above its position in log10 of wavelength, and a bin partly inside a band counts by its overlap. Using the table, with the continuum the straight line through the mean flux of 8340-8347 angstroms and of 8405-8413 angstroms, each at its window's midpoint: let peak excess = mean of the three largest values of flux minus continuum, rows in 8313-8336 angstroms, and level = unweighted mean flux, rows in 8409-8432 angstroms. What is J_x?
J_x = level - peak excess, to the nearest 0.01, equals 5.51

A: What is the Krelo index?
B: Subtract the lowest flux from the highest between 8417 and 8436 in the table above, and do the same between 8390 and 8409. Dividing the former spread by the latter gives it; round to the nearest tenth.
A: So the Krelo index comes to 0.5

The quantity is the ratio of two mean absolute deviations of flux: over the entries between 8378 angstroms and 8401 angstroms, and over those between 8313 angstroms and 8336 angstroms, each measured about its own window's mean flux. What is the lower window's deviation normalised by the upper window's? 1.1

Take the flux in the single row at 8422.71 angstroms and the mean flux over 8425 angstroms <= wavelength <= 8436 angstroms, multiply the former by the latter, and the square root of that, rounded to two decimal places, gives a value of 5.25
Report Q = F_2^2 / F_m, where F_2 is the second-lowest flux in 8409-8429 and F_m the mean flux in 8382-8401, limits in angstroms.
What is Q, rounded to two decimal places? 4.80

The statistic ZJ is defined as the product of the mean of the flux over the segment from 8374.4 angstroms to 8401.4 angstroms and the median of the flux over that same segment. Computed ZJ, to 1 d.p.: 29.9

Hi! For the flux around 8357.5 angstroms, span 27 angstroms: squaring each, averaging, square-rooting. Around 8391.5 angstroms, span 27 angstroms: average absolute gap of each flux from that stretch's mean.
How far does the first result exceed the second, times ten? 52.0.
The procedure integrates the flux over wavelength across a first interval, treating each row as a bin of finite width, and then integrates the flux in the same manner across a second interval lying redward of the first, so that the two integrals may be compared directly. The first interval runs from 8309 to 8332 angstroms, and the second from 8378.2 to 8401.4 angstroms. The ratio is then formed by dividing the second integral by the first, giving 1.032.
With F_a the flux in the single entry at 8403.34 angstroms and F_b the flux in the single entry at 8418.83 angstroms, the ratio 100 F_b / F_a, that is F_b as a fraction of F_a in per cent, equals 98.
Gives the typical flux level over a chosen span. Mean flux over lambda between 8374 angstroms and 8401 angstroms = 5.49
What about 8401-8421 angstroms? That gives 5.20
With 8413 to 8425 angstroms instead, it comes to 5.23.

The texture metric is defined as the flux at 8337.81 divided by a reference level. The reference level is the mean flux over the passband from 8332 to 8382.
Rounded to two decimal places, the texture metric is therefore 1.03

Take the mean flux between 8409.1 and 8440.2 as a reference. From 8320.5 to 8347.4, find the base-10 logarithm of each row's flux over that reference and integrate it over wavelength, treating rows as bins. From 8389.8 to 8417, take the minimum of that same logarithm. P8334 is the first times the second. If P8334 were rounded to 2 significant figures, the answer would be -0.0042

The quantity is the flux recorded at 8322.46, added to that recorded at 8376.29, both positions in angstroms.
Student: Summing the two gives 10.4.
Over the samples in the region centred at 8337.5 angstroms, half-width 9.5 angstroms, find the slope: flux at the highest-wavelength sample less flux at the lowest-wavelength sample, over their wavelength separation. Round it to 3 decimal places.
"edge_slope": 0.030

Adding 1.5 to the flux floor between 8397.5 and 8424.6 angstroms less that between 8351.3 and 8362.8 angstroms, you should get 1.35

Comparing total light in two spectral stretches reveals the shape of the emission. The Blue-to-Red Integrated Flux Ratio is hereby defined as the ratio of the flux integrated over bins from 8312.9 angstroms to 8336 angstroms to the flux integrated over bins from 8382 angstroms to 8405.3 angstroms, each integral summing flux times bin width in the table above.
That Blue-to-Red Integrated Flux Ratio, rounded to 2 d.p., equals 0.96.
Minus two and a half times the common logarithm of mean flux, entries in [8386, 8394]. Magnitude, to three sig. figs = -1.86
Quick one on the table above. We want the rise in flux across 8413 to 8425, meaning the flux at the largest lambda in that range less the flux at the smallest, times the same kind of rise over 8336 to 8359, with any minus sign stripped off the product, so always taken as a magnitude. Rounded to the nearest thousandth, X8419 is 0.056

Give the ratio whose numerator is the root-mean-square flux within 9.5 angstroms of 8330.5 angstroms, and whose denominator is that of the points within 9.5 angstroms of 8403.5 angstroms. 1.00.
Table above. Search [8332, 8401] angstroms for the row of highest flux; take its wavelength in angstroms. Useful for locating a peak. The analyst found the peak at 8384.01 angstroms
